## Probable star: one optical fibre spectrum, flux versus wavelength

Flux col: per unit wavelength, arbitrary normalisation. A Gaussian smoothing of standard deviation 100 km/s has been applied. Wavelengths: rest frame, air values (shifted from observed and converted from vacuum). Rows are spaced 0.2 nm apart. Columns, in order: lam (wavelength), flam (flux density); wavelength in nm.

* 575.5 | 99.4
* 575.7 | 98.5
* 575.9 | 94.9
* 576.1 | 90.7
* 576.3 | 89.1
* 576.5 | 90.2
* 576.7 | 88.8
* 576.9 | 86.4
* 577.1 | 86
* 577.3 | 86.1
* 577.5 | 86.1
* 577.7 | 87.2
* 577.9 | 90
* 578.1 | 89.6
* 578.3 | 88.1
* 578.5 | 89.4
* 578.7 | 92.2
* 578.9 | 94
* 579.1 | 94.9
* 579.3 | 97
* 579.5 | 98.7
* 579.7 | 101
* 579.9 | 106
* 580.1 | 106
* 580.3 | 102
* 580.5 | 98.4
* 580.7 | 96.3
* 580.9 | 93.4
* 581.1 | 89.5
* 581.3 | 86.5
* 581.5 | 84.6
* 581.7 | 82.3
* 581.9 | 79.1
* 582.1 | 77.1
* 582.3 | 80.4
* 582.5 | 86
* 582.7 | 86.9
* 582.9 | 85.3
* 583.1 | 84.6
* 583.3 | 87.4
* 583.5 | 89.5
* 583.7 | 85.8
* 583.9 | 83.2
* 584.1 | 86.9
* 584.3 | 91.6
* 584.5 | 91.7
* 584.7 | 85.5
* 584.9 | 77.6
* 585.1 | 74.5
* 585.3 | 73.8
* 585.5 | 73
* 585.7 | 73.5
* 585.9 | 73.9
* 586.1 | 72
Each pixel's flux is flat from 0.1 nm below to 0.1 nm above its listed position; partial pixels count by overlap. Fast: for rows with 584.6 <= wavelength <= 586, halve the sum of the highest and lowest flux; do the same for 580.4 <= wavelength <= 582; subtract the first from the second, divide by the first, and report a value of 0.12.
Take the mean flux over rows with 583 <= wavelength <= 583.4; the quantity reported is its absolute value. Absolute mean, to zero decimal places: 86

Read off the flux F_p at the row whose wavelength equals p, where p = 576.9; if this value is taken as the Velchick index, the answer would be 86.4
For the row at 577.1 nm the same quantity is 86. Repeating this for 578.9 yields 94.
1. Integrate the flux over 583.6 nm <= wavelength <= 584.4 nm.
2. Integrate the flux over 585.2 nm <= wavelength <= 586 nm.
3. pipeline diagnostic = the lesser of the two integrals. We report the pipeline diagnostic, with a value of 59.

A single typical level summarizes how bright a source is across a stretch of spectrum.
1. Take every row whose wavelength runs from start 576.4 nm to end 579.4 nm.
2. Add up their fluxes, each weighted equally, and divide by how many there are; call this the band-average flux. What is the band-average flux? 89.7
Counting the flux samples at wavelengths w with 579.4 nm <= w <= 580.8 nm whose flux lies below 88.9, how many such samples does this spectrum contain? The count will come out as 0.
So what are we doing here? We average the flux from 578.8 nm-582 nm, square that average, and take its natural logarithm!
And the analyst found 9.09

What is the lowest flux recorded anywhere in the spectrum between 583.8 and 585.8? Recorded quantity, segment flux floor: 73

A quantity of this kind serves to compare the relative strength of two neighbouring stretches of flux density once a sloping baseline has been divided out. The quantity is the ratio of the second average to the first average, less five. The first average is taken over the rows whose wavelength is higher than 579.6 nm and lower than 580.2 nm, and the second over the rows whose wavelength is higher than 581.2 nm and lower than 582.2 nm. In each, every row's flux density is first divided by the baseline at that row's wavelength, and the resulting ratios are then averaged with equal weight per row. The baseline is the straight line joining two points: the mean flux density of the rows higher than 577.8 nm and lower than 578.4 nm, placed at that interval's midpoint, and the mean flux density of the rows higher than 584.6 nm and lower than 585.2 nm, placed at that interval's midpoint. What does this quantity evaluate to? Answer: -4.19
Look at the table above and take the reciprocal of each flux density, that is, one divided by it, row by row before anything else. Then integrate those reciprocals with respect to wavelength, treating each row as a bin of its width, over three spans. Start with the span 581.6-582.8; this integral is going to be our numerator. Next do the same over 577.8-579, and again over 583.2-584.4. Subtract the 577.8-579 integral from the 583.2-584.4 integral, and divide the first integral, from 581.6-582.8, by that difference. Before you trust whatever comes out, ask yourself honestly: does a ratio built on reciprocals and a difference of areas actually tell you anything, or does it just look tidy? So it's 30.3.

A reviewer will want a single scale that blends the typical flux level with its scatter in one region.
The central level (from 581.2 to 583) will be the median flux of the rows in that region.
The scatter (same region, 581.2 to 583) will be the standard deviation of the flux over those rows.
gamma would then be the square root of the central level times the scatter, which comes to 17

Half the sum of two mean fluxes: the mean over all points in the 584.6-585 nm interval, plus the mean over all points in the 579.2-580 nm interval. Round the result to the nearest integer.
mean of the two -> 91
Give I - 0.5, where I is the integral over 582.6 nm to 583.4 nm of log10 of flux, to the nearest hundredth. 1.05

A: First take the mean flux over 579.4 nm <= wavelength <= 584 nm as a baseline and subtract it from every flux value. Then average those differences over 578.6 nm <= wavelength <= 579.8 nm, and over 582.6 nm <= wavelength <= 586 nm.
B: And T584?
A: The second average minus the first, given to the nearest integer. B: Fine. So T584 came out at -14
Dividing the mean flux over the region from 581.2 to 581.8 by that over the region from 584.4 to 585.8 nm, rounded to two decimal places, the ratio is 1.08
